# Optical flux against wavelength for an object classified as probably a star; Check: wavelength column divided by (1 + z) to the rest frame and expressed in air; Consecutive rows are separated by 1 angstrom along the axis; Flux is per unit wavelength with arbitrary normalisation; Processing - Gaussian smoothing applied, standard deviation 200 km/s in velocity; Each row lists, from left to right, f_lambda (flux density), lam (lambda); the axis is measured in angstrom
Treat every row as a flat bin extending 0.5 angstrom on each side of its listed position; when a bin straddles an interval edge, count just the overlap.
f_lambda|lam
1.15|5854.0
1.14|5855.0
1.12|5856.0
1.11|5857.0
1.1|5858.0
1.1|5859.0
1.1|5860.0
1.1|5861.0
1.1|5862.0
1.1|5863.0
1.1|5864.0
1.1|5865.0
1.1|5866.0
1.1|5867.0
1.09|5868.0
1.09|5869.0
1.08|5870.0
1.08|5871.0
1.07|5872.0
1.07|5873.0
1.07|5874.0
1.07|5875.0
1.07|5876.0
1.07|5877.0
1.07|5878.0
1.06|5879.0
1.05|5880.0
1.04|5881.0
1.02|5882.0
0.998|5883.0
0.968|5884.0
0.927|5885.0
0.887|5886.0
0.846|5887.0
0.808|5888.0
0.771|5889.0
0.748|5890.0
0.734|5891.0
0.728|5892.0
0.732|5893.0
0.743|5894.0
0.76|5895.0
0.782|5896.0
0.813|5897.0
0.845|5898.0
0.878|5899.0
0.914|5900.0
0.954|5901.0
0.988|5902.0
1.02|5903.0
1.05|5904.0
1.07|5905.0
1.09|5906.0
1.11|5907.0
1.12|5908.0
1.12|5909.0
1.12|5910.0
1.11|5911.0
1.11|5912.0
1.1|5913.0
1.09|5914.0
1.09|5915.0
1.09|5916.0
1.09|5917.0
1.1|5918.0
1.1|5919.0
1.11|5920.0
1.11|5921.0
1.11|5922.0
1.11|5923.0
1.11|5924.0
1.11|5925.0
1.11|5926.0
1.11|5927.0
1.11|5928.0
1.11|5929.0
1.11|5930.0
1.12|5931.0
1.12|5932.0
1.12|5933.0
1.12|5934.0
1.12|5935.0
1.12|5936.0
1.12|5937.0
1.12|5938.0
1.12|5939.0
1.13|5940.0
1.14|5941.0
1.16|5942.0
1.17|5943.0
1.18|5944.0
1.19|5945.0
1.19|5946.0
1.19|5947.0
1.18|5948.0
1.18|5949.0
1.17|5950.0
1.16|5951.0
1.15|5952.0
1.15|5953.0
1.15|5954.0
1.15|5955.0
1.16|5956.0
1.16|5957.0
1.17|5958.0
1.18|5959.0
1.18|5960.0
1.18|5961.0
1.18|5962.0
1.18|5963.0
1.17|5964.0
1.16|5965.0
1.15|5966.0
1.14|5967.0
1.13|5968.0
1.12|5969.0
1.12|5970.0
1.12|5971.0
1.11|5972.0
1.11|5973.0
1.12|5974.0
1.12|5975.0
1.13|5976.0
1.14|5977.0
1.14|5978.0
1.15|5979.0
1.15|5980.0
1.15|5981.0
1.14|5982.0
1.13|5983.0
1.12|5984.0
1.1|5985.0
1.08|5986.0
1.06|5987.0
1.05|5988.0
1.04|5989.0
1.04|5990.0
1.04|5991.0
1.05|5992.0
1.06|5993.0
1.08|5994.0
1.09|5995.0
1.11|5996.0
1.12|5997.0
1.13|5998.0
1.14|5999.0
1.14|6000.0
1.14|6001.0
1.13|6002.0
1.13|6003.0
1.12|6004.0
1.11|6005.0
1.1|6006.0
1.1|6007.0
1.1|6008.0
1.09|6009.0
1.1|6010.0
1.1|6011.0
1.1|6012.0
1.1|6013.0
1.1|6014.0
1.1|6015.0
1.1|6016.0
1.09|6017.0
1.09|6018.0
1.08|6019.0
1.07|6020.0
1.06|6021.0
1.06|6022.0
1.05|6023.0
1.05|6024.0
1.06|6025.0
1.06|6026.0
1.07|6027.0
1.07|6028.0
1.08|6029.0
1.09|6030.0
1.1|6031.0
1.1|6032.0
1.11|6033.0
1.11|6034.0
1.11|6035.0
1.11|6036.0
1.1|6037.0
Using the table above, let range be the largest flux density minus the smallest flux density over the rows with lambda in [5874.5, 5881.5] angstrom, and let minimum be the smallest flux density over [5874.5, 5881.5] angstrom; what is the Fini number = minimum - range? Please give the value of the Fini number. 1.01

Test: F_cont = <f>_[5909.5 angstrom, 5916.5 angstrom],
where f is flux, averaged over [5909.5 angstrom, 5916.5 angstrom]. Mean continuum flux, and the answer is 1.10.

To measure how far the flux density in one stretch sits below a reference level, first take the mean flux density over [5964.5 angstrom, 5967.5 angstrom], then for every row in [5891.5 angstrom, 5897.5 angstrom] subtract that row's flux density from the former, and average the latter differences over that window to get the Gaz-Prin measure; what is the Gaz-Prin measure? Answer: 0.39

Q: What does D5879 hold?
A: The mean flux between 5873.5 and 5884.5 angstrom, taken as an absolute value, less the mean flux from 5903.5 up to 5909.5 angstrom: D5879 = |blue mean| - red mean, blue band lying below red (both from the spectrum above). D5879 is -0.049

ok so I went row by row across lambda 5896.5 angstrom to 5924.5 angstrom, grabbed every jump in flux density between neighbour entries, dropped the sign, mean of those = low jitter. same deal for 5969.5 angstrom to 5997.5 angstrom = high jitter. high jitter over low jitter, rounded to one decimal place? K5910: 0.7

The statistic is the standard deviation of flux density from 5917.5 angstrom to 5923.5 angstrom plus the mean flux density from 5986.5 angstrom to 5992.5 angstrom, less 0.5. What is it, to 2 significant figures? 0.55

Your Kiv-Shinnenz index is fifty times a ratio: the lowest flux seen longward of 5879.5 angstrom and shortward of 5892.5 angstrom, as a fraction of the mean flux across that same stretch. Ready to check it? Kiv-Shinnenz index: 41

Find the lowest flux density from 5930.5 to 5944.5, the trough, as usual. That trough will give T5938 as 1.12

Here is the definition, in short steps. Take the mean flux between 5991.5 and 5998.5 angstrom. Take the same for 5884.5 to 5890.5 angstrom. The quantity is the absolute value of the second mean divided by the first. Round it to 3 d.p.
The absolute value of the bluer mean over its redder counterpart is 0.762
